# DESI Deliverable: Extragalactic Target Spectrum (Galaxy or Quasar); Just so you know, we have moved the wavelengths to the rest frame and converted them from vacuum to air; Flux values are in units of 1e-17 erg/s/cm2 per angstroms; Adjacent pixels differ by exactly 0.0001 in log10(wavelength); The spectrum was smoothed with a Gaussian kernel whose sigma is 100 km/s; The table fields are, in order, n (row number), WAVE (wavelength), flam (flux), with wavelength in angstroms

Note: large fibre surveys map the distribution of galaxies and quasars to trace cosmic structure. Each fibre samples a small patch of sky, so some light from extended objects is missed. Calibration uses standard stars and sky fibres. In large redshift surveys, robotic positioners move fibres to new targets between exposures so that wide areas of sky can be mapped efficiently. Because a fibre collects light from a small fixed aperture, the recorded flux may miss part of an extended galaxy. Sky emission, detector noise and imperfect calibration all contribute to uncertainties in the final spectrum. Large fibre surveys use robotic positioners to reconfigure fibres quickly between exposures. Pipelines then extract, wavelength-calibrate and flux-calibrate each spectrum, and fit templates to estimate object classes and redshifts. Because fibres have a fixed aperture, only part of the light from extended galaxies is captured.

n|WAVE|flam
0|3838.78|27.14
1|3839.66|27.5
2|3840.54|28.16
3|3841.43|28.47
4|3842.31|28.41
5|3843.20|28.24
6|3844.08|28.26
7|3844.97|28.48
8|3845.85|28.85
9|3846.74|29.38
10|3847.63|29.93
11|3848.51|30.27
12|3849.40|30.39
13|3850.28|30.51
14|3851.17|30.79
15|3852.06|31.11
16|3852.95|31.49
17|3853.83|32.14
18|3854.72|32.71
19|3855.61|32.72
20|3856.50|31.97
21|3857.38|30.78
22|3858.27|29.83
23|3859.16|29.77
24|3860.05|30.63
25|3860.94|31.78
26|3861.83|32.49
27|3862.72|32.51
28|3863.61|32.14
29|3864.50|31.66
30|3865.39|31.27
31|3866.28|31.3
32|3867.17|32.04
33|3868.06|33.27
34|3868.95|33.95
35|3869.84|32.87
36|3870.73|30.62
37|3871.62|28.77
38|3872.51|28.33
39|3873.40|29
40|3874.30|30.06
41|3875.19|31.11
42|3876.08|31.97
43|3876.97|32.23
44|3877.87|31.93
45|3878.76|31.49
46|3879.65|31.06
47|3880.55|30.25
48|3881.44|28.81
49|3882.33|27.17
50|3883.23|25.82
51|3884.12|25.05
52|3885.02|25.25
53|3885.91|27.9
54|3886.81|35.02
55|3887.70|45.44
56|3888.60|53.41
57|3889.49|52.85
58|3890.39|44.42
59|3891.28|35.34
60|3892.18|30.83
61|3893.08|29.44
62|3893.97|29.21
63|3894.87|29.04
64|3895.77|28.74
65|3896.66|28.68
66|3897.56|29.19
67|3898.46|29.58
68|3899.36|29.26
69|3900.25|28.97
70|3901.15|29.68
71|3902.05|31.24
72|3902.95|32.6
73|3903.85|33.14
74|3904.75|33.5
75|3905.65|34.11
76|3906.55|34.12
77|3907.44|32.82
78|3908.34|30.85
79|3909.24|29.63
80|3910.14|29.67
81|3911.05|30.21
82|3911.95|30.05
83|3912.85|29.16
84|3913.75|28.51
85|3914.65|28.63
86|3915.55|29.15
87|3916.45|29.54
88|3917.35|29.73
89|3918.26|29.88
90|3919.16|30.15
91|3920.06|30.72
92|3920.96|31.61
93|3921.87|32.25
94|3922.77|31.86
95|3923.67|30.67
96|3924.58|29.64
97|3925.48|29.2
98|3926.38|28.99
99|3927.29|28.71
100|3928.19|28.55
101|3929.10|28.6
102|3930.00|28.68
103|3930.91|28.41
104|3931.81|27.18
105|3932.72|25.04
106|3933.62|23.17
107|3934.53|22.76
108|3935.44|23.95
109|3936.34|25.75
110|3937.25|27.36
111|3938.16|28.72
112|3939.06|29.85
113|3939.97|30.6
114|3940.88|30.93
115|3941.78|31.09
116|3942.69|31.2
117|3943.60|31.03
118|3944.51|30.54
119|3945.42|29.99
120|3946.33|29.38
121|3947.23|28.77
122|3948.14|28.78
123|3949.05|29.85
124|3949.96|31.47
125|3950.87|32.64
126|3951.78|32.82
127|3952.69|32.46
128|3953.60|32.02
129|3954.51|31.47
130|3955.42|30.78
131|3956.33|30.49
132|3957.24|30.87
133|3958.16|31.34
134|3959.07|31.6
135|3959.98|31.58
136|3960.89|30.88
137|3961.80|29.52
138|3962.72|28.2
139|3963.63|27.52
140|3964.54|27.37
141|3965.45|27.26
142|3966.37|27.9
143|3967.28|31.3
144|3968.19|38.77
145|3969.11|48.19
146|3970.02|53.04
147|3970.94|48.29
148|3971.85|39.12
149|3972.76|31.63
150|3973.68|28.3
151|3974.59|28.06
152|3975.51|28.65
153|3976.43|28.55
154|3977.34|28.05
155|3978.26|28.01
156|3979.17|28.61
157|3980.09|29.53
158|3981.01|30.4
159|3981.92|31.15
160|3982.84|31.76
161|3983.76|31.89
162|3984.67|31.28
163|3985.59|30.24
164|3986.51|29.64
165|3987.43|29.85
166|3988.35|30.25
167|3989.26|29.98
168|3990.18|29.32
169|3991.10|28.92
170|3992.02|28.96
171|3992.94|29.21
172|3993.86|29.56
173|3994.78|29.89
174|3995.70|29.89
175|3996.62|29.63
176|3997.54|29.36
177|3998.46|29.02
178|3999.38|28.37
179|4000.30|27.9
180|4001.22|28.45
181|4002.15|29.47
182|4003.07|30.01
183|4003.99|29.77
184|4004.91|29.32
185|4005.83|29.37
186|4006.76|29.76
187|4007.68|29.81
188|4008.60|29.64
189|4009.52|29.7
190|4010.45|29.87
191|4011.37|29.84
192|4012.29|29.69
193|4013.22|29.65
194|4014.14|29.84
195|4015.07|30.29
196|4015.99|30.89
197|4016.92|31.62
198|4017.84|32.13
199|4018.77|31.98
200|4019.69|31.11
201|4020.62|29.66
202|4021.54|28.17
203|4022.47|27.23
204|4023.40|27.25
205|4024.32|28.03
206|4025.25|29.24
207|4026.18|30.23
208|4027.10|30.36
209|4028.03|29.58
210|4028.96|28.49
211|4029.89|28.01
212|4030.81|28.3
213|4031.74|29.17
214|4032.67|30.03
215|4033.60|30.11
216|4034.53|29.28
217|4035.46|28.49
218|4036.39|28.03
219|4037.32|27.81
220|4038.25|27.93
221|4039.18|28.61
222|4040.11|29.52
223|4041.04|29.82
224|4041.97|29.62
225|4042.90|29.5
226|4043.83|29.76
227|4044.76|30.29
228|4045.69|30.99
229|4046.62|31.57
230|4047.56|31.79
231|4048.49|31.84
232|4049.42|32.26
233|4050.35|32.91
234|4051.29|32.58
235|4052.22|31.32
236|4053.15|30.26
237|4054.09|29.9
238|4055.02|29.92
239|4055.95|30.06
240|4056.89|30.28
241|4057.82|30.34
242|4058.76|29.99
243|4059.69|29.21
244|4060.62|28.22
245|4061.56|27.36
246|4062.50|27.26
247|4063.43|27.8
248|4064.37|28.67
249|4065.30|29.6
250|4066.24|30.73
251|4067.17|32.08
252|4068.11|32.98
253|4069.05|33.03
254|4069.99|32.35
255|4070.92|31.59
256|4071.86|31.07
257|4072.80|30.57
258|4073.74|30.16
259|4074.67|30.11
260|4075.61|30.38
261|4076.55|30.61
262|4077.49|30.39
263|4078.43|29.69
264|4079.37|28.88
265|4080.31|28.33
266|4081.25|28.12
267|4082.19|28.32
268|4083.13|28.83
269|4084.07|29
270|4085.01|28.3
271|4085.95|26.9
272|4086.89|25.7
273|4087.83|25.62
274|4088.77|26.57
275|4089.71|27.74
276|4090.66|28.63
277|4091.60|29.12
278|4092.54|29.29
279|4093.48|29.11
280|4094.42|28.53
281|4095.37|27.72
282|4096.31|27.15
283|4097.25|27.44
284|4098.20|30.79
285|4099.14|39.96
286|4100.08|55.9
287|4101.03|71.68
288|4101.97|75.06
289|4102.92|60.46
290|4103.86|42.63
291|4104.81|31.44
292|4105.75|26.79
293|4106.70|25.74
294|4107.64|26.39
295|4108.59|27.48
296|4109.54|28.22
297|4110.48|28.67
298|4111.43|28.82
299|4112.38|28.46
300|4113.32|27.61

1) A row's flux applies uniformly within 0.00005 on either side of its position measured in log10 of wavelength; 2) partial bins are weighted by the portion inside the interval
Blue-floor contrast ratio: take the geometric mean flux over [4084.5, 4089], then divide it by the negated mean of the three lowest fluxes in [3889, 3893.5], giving -0.83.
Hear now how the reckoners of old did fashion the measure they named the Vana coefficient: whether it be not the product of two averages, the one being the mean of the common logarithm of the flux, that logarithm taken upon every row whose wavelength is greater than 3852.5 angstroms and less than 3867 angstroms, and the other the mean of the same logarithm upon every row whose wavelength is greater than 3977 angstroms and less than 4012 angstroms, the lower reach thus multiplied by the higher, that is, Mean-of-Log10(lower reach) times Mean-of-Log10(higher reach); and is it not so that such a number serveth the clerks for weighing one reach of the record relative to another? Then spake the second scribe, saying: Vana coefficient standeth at 2.21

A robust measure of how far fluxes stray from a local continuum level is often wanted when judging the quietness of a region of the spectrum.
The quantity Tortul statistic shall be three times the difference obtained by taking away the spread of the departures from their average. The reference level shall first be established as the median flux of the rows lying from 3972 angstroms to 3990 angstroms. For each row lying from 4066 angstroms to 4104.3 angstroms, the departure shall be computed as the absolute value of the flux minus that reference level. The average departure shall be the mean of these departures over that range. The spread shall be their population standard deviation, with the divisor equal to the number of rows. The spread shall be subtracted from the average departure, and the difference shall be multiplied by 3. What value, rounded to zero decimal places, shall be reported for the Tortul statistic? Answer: -15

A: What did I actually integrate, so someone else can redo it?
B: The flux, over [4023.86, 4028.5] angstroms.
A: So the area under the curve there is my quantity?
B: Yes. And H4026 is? 137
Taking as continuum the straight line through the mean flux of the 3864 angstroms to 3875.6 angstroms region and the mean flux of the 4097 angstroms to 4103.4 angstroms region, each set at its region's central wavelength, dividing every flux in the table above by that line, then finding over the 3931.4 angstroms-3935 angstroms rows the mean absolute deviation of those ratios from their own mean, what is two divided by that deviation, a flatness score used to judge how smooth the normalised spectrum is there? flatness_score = 45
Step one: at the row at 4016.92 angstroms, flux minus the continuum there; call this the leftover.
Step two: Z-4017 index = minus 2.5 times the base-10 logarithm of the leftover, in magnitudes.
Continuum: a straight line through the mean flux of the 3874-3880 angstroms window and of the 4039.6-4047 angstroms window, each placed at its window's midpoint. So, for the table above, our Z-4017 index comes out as -0.3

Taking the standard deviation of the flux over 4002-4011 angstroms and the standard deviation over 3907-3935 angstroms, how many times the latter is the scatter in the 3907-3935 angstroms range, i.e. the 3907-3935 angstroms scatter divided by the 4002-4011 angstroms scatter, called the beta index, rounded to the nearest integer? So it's 10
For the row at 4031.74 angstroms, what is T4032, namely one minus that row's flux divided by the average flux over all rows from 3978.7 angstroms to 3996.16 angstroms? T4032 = 0.03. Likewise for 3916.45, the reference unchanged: 0.02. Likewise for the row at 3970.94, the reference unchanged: -0.61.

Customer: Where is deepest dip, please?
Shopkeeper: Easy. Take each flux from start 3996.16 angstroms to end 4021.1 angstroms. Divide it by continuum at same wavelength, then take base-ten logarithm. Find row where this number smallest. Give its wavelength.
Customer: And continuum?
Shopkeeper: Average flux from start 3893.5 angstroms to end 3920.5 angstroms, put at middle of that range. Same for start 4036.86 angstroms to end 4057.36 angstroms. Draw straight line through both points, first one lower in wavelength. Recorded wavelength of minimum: 4000.30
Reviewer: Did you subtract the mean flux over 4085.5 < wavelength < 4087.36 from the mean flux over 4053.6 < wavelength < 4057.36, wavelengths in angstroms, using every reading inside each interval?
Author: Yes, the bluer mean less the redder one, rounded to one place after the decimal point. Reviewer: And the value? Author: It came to 3.7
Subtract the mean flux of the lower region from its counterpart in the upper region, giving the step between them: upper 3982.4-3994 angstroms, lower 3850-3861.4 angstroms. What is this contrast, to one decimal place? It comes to -1.2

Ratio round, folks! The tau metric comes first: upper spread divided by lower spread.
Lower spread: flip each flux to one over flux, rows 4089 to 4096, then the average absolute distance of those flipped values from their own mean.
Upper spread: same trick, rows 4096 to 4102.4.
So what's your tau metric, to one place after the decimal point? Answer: 13.8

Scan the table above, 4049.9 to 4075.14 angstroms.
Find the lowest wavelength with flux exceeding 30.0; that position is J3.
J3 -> 4050.35 angstroms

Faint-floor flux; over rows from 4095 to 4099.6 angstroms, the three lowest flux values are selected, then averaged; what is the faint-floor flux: 27.4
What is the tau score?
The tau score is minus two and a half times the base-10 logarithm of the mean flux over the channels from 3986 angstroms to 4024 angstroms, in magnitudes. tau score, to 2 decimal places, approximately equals -3.68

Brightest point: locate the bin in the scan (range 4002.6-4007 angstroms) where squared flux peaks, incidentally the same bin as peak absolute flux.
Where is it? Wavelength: 4003.07 angstroms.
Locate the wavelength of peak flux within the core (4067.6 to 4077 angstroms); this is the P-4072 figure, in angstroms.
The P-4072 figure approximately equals 4069.05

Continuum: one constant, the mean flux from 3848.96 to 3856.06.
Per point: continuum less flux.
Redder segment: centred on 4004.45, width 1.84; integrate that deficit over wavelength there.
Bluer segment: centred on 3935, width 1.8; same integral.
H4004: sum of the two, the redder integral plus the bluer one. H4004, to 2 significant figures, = 18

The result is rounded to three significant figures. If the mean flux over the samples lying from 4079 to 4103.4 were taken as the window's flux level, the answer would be 34.4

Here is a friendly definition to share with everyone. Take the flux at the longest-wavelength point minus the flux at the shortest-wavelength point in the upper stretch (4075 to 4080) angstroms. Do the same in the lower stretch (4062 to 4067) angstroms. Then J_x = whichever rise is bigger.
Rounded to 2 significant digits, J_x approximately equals 3.5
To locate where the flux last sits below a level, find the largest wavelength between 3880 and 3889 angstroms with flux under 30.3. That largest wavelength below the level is 3885.91 angstroms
